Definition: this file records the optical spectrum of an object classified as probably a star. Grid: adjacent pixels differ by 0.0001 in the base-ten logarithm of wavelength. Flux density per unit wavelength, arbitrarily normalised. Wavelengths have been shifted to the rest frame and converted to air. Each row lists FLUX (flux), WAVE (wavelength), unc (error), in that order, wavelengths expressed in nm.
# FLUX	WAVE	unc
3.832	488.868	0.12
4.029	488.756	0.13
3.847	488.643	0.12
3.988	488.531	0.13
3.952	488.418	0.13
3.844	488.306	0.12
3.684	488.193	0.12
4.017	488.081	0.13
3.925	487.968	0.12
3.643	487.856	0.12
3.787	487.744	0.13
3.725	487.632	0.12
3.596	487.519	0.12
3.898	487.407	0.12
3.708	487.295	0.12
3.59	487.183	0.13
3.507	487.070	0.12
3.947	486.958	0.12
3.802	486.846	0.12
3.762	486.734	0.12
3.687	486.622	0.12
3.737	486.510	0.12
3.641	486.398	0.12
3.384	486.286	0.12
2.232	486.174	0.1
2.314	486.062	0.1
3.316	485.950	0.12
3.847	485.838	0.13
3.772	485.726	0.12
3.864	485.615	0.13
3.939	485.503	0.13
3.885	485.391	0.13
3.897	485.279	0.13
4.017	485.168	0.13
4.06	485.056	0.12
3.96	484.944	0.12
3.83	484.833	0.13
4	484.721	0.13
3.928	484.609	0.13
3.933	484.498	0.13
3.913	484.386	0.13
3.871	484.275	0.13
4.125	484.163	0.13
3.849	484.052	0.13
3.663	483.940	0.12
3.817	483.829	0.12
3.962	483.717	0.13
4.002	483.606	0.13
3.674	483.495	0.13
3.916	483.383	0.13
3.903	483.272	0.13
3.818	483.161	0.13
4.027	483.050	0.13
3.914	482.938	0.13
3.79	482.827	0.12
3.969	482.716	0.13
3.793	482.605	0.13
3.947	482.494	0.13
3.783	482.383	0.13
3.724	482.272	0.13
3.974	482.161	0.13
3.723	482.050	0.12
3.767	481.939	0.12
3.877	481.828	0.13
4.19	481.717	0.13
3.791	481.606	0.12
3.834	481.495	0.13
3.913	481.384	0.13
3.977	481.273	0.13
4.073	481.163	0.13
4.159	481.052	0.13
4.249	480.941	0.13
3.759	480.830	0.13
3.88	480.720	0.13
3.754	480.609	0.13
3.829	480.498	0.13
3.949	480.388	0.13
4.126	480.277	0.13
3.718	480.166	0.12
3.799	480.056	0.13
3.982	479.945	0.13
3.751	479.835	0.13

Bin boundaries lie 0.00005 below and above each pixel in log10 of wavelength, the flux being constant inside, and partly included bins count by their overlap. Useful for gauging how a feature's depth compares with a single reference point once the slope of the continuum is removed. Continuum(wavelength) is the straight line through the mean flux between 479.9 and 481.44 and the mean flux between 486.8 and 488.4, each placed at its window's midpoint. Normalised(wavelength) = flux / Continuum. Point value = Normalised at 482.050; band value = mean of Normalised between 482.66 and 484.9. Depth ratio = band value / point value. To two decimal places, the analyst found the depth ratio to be 1.06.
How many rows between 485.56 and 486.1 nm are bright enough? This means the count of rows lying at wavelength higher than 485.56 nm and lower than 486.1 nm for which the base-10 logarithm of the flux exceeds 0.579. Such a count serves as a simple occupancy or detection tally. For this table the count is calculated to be 2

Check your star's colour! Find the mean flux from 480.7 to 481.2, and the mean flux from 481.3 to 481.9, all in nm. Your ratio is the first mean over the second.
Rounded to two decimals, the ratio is 1.03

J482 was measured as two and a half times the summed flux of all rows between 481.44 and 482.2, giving 68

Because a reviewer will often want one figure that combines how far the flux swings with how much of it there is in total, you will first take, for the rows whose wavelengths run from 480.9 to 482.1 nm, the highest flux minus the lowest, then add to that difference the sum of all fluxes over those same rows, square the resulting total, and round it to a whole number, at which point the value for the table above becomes 1943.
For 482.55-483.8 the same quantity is 1859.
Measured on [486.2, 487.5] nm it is 1700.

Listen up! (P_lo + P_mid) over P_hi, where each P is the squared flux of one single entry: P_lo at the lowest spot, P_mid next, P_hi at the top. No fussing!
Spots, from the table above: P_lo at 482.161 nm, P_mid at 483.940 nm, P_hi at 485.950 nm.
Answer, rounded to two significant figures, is 2.7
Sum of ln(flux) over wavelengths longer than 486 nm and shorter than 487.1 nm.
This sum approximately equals 12.1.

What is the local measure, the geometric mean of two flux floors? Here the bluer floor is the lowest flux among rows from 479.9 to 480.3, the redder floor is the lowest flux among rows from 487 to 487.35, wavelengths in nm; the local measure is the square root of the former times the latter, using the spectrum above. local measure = 3.61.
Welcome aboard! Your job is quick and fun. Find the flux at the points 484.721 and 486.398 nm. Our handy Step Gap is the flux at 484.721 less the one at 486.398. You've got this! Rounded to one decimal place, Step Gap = 0.4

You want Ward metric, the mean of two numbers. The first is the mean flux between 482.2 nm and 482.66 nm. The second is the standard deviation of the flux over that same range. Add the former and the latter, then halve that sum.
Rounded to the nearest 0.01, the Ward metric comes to 1.95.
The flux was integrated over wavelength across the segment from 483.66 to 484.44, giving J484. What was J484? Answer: 3.03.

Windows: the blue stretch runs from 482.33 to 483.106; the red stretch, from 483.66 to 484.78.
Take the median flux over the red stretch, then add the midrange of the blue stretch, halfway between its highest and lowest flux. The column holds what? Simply 7.83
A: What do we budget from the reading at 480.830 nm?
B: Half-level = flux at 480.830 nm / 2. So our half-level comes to 1.88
